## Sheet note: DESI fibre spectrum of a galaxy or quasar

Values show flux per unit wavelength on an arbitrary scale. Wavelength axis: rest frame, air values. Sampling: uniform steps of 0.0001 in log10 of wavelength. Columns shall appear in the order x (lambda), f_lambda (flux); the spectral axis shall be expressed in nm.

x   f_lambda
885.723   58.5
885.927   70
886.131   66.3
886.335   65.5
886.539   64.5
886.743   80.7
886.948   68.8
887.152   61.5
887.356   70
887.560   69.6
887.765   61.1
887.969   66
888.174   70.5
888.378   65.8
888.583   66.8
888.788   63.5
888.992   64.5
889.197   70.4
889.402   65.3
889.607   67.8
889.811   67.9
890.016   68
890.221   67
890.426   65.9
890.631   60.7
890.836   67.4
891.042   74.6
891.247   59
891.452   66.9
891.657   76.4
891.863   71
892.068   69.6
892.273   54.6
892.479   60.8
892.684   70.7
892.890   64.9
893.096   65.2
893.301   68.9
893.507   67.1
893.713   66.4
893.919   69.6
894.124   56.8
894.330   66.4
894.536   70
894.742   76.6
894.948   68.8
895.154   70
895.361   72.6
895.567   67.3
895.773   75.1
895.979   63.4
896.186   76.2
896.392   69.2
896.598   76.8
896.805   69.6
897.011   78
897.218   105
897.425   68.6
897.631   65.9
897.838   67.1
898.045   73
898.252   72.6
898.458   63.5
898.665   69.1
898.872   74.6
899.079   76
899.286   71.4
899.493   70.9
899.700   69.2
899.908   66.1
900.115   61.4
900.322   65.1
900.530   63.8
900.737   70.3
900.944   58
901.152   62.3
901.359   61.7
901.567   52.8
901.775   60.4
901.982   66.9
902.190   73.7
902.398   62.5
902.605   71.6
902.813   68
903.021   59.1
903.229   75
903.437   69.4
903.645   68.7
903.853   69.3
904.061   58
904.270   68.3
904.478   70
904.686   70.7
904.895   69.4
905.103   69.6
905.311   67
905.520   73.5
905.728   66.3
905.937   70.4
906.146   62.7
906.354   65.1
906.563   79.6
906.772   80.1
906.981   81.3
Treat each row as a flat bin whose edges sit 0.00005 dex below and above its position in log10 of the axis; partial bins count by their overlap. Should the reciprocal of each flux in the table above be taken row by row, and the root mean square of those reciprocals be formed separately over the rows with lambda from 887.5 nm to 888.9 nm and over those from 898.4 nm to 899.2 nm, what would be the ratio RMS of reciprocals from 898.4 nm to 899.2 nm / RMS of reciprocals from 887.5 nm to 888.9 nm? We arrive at 0.94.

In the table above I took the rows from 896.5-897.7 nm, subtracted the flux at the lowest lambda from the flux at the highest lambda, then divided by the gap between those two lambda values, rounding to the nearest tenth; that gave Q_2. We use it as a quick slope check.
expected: -10.6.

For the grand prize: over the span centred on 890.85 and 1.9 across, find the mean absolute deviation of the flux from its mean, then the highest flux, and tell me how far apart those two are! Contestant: 72.6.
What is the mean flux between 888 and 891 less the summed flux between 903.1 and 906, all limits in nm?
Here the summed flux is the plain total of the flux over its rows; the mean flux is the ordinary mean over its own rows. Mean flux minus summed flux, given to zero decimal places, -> -899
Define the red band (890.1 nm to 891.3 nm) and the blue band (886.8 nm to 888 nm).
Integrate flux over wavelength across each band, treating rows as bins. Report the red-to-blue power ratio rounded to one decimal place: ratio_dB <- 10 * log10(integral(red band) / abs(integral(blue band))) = 0.0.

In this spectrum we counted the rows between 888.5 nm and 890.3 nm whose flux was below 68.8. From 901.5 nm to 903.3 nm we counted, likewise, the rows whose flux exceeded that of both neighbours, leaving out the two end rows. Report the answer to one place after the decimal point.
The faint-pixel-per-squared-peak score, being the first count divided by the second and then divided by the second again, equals 2.0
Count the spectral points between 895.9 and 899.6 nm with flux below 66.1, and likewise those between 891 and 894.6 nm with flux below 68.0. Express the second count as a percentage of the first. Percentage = 333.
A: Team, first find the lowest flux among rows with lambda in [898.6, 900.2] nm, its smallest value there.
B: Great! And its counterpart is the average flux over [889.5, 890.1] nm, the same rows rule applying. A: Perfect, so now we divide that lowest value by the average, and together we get 0.90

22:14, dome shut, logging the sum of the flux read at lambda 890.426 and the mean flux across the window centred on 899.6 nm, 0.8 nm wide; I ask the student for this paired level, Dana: 135.3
